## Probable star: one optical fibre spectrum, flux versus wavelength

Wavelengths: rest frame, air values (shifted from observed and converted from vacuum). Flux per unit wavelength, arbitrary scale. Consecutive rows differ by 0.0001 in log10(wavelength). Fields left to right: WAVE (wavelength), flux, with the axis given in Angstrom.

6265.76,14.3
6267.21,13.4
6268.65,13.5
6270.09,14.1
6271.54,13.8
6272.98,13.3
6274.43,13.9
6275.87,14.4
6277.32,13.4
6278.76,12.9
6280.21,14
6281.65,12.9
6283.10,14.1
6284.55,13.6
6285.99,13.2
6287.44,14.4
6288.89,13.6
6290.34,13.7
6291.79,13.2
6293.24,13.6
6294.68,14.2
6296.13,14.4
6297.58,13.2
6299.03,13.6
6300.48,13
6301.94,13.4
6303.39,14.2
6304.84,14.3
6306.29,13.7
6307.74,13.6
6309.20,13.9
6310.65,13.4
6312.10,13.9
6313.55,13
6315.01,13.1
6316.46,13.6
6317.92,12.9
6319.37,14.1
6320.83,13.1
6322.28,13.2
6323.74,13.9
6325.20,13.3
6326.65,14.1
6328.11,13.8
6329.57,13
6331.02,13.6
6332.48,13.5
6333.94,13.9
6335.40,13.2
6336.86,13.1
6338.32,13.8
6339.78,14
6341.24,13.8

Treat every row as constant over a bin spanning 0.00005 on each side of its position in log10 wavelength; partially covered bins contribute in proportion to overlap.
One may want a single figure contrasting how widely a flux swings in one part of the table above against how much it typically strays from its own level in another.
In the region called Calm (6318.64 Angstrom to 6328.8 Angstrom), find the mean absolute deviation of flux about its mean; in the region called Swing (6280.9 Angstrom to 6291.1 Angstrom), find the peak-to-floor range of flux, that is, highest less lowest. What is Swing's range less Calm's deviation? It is 1.1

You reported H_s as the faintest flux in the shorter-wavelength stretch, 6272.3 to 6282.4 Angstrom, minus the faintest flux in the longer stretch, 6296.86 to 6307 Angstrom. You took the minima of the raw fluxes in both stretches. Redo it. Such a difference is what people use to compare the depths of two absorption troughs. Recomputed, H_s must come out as -0.10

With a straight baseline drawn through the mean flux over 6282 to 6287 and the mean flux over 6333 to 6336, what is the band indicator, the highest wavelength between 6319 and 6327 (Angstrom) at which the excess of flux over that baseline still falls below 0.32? 6325.20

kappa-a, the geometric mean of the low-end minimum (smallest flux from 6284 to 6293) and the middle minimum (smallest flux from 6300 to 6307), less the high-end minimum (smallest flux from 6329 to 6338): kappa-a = 0.10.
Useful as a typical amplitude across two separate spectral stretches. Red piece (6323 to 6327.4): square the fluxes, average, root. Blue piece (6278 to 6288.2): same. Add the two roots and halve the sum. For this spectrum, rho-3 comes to 13.7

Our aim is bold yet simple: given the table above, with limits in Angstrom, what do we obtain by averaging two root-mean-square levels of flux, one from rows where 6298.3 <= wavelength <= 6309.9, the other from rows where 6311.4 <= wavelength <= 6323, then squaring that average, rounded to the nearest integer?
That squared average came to 183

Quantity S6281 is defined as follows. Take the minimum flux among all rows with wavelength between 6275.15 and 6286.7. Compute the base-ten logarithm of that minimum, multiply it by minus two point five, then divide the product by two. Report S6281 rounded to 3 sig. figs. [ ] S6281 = -1.39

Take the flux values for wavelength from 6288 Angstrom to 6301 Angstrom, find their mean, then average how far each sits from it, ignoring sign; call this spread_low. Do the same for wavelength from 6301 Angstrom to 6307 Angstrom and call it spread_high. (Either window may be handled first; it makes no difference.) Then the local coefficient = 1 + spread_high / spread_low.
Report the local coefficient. 2.1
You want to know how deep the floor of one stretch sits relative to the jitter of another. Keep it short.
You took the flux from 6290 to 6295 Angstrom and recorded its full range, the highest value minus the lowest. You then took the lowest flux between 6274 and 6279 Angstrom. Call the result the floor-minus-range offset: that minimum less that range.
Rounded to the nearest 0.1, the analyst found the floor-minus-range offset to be 11.9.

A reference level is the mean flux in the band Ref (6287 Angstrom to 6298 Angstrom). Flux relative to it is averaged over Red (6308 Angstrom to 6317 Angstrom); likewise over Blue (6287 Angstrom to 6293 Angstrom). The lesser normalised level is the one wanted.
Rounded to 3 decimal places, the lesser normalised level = 0.978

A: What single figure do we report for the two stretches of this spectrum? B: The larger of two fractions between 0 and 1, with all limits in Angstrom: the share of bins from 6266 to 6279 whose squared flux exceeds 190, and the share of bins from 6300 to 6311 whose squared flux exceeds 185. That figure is 0.50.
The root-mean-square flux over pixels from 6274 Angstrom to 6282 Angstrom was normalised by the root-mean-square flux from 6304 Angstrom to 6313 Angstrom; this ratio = 0.98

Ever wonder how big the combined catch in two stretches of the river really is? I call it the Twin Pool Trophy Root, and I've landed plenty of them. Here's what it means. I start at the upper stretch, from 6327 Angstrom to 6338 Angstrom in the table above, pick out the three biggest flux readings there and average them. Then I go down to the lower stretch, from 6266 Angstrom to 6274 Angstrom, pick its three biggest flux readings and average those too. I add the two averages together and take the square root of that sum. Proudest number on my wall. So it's 5.25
